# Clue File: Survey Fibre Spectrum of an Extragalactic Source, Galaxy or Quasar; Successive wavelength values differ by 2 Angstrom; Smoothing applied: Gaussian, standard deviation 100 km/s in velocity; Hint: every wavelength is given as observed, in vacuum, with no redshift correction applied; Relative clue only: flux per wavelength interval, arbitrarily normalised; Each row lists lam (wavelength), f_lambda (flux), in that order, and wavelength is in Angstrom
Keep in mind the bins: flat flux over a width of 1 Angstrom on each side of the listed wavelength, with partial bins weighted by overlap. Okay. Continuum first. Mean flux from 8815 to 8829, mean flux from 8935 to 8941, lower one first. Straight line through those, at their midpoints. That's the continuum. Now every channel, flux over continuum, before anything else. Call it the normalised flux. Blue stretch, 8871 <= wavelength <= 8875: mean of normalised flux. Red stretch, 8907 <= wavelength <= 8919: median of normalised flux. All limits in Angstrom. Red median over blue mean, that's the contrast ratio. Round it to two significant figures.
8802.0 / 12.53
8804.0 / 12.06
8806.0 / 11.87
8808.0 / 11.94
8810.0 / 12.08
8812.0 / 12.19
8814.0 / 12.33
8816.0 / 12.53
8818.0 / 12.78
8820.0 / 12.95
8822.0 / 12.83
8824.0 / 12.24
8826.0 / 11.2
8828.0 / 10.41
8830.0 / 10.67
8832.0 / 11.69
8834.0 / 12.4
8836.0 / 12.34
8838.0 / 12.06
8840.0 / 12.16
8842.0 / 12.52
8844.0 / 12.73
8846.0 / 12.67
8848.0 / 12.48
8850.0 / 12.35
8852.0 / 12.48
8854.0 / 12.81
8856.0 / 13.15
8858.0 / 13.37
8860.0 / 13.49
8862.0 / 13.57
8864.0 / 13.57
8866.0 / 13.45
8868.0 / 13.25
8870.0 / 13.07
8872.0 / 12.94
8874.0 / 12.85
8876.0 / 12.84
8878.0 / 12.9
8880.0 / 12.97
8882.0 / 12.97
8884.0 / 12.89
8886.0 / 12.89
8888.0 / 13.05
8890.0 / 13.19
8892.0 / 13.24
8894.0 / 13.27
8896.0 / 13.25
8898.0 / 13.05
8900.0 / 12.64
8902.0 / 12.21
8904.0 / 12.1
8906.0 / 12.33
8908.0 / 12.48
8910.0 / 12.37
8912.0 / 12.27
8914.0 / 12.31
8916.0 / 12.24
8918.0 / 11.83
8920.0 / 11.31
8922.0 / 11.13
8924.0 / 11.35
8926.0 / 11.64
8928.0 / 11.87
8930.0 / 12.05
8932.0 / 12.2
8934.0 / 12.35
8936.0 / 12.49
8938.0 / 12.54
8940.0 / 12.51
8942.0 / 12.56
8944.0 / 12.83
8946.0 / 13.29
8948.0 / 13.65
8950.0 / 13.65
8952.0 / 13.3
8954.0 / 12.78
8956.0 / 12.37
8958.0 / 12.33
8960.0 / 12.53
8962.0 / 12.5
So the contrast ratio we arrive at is 0.94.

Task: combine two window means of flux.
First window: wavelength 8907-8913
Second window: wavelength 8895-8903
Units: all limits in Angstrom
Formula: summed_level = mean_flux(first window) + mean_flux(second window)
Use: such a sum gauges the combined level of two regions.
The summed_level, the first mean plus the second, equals 25.16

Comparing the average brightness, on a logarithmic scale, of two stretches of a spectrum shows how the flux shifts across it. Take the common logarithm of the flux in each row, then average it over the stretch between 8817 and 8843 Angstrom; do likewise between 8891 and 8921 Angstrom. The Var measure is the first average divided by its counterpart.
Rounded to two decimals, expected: 0.99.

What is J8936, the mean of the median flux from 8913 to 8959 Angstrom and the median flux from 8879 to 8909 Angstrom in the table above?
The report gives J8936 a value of 12.7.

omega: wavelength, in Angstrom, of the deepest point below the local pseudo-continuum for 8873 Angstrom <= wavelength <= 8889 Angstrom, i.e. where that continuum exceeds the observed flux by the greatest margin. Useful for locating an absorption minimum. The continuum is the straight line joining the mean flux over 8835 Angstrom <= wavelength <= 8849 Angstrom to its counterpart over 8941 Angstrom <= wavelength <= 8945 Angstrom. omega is 8876.0 Angstrom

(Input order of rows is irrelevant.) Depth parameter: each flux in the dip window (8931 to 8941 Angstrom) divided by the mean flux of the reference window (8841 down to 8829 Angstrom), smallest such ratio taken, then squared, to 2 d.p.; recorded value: 1.05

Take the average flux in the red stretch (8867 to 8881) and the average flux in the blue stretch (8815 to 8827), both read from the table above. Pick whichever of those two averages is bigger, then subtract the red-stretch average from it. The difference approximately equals 0.00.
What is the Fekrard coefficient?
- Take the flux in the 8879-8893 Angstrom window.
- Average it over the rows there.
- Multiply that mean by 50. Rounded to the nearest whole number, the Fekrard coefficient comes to 651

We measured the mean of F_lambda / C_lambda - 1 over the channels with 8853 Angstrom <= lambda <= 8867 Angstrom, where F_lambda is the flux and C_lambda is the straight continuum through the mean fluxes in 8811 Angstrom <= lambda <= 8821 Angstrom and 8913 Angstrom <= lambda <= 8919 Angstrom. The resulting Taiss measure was 0.079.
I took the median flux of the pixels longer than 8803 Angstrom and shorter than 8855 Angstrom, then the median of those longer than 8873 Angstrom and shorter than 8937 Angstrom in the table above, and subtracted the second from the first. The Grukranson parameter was -0.09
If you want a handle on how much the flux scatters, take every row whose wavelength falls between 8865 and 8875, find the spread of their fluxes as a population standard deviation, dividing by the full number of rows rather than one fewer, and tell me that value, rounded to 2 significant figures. 0.22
